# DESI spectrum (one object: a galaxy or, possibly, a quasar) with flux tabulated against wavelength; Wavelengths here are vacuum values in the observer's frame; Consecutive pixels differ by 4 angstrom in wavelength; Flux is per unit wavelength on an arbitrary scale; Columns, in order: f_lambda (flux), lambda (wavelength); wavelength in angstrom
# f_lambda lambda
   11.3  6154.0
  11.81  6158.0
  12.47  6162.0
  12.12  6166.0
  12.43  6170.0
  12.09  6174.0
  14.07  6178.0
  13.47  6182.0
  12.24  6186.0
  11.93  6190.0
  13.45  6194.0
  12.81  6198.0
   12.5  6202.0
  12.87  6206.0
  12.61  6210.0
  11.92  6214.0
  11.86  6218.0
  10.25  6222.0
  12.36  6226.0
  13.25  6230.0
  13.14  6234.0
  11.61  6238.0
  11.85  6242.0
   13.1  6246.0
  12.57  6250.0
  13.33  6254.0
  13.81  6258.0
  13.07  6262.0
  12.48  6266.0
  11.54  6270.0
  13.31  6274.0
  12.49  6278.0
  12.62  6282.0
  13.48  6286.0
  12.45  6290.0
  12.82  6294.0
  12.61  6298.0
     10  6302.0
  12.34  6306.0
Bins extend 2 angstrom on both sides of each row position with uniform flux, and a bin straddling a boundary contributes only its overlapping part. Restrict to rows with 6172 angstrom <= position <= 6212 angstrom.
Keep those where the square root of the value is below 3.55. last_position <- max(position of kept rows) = 6202.0 angstrom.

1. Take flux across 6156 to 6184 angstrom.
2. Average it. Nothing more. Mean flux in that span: 12.6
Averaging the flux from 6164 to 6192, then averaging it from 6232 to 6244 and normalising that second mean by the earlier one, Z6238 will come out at 0.97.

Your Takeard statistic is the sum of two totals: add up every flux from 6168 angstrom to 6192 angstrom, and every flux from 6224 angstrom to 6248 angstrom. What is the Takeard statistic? 151.5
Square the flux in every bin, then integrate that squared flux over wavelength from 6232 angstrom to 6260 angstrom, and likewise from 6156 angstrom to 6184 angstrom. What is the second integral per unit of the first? 0.98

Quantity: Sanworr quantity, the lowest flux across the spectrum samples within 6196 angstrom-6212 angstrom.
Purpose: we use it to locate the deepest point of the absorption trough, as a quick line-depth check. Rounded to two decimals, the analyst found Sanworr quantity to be 12.50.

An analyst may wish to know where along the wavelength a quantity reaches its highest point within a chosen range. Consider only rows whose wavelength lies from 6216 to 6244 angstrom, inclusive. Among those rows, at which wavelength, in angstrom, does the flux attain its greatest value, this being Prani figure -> 6230.0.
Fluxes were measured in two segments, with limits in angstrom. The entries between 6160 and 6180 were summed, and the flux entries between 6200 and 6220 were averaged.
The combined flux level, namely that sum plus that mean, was 75.5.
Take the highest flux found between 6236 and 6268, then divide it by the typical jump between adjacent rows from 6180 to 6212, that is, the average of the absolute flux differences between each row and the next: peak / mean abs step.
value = 21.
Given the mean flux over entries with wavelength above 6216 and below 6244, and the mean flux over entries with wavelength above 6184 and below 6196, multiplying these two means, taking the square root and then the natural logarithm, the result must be 2.51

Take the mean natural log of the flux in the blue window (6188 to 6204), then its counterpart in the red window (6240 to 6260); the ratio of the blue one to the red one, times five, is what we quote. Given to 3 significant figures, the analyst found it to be 4.96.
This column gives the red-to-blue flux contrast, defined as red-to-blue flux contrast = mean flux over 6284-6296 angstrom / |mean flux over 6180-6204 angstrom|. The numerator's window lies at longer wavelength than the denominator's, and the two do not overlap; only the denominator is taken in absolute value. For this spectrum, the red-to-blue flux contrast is 1.014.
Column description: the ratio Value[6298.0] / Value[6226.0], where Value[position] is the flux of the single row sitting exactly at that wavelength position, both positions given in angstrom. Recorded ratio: 1.02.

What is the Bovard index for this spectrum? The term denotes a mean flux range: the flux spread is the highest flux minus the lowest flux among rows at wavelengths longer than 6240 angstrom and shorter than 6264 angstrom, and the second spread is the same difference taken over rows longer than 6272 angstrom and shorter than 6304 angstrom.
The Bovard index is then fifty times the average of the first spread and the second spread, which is 136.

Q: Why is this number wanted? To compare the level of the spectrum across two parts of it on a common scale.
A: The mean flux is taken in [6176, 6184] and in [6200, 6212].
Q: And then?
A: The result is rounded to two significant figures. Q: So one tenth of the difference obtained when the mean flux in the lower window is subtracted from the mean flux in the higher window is -0.11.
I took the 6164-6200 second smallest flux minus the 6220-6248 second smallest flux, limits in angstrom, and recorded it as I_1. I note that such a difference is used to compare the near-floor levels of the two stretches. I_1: 0.5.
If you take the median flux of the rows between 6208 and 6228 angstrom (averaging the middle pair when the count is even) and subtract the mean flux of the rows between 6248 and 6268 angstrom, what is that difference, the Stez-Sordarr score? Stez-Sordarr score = -1.1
